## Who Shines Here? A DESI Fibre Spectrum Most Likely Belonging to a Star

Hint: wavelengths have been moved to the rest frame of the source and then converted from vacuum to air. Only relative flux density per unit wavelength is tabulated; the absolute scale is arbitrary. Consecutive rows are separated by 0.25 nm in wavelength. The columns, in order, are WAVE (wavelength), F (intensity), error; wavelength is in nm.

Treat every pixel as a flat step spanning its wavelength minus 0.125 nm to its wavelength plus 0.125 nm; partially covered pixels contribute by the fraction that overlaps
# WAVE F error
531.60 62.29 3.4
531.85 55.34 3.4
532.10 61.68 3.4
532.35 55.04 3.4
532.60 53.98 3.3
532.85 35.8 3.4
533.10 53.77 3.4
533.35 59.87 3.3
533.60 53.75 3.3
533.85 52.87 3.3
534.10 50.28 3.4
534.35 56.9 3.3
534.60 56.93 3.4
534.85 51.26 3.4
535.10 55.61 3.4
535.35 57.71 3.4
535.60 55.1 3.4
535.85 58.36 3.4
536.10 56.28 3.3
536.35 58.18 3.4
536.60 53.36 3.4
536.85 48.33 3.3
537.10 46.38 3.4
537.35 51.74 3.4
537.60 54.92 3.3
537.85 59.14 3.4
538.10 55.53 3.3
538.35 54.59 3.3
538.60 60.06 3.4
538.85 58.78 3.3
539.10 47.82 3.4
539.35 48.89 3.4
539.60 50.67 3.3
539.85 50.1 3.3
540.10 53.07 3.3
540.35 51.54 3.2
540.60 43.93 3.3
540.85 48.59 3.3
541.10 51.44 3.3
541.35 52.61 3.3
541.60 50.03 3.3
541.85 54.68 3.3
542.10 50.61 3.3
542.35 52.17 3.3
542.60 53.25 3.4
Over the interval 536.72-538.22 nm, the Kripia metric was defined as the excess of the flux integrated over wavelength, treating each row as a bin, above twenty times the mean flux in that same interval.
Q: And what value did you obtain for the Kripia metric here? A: -974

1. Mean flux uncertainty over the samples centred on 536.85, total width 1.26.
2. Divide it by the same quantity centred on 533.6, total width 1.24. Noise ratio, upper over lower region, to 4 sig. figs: 1.012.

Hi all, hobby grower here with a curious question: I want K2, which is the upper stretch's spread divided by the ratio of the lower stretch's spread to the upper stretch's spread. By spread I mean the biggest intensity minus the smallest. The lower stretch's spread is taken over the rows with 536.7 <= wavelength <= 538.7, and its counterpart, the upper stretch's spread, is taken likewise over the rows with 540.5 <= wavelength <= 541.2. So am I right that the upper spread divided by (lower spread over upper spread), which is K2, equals 4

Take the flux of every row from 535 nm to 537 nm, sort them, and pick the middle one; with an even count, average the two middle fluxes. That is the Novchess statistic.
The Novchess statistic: 55.9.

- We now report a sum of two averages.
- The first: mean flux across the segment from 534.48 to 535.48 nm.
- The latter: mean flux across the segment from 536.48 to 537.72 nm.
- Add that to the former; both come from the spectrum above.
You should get 106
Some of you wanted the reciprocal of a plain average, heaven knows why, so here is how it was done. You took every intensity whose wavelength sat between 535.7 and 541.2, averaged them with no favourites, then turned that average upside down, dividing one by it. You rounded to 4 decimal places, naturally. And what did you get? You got 0.0189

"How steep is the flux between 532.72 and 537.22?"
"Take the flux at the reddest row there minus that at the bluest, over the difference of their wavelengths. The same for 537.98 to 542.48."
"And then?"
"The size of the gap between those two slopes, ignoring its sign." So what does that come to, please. 3.3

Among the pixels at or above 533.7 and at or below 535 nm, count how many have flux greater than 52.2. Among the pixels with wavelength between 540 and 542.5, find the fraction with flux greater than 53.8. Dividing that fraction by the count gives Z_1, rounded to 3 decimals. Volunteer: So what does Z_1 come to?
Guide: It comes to 0.033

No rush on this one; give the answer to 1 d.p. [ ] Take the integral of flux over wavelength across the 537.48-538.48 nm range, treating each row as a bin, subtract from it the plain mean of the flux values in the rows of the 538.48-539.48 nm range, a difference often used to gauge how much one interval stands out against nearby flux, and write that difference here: 2.2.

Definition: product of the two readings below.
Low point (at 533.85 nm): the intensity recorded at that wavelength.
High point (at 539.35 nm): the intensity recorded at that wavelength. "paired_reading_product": 2585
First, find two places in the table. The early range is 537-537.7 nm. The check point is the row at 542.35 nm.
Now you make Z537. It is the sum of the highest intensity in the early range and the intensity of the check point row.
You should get 107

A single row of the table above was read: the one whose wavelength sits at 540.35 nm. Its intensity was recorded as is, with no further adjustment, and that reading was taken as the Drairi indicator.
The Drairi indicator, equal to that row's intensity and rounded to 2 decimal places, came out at 51.54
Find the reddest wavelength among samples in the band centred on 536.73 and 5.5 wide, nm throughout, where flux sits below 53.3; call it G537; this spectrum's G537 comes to 539.35 nm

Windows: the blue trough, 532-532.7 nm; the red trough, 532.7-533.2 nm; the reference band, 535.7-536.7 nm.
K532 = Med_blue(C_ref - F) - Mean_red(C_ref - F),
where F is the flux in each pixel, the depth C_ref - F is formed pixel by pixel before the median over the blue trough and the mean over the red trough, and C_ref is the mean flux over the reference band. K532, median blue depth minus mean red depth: -10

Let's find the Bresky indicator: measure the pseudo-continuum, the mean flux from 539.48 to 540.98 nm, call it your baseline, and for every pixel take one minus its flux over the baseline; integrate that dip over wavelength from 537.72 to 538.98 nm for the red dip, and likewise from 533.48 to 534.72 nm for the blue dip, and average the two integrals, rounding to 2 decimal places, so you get -0.16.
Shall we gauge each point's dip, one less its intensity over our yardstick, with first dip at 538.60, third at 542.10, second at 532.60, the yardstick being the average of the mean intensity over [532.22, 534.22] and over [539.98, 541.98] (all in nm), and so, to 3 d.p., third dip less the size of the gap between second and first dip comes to -0.104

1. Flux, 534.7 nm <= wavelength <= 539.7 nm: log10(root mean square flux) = 1.73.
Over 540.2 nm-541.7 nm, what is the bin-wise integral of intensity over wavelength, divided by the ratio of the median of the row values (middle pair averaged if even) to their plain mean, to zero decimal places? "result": 73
